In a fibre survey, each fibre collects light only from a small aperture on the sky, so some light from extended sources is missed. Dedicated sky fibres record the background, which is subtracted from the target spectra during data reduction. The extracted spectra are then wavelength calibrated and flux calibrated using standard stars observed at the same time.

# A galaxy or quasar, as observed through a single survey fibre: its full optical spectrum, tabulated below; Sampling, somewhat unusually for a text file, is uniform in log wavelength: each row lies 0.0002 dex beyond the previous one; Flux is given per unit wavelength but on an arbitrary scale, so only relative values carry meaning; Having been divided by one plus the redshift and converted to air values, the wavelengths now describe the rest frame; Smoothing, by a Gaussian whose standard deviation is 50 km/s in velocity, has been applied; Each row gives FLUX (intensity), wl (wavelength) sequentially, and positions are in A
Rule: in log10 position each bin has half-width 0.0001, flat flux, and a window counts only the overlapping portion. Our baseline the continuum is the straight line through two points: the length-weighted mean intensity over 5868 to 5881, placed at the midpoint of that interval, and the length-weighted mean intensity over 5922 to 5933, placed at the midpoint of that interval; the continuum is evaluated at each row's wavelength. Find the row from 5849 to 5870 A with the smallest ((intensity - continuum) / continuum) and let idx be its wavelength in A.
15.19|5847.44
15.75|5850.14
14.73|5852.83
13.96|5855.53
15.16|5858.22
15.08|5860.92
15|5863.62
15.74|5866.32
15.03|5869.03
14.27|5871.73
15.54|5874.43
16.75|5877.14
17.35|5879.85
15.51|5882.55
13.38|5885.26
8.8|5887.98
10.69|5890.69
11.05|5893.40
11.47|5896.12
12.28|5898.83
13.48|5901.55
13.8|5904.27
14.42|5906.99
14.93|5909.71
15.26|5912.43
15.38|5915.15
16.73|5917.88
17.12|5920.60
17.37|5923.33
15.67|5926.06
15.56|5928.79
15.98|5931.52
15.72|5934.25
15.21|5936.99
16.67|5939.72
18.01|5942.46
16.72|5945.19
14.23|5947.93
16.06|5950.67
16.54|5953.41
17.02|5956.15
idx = 5855.53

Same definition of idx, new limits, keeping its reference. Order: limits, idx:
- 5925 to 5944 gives 5936.99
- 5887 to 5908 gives 5887.98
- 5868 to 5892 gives 5887.98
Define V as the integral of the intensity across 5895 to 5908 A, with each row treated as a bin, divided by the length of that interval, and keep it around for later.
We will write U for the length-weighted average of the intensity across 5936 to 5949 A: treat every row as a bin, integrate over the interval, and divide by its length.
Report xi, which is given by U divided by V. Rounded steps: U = 16.2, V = 13.1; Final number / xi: 1.24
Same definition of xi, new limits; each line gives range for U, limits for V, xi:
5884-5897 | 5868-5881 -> 0.70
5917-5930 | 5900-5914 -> 1.15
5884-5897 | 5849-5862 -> 0.74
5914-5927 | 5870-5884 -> 1.04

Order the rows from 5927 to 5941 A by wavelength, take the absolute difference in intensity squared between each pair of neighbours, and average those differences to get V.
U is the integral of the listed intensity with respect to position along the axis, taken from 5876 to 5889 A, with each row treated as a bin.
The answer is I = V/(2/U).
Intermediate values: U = 188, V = 21.0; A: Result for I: 1969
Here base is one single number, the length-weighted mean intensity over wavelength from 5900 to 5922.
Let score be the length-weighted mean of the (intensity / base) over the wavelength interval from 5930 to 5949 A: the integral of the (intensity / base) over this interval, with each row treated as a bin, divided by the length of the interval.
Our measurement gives 1.07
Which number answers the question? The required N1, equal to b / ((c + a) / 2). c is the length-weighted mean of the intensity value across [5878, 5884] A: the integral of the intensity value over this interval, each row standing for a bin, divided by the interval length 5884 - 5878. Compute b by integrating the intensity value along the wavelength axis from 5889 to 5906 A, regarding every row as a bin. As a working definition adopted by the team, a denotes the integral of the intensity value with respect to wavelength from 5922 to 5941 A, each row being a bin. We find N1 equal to 1.3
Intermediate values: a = 304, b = 206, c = 16.4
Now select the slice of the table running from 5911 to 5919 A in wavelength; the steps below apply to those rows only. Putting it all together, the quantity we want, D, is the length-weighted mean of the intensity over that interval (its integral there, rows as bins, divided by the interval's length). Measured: 15.8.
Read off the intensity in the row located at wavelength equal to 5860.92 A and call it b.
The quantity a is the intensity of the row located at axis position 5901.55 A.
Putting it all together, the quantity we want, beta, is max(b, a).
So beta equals 15.1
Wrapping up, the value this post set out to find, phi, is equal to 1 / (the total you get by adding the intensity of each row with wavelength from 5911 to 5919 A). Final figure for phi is 0.0211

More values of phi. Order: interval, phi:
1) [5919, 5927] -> 0.0199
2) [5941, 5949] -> 0.0204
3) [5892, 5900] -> 0.0287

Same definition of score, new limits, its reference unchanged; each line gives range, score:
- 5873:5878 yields 1.06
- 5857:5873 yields 1.00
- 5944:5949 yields 1.03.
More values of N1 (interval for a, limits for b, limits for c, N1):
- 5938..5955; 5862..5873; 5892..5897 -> 1.1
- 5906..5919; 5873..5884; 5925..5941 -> 1.7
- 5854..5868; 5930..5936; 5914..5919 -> 0.8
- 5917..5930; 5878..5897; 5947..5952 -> 2.1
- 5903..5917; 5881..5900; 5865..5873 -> 2.0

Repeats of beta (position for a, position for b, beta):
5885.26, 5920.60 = 17.1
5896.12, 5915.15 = 15.4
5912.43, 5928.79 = 15.6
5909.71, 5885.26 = 14.9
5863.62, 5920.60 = 17.1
